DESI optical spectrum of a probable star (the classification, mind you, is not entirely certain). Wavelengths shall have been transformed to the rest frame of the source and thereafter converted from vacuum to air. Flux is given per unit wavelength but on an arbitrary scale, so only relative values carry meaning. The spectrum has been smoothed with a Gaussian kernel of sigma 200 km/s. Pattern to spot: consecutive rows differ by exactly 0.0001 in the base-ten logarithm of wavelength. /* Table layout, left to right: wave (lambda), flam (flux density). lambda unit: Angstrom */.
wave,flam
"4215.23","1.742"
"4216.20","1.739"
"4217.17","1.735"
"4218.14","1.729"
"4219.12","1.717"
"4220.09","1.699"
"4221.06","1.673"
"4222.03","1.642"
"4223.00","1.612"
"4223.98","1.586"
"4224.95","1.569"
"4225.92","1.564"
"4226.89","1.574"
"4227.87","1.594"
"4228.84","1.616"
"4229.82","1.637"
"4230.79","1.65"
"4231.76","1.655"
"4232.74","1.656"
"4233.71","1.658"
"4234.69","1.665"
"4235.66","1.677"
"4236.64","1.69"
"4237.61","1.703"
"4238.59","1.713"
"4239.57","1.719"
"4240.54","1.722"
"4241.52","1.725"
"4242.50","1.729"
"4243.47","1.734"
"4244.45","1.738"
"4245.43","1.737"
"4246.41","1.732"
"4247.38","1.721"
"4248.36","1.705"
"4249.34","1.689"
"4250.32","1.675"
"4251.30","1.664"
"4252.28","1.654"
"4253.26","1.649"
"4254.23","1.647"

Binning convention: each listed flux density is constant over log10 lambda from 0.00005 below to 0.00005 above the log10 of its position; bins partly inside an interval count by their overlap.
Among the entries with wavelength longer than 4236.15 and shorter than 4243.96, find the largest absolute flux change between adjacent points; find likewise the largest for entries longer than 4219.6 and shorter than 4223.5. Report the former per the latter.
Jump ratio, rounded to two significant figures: 0.42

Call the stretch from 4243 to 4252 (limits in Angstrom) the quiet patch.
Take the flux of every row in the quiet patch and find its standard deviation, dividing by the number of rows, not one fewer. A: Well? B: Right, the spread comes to 0.027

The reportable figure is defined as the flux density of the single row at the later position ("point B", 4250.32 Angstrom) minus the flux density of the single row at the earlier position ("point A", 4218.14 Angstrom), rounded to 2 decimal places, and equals -0.05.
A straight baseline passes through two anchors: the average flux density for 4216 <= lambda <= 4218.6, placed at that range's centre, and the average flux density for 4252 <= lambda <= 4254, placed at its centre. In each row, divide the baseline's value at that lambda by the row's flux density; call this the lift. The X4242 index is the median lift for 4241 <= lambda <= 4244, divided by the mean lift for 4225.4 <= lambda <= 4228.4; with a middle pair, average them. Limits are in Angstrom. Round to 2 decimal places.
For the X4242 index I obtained 0.89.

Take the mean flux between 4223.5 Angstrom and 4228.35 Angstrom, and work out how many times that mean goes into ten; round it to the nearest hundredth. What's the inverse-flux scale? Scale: 6.34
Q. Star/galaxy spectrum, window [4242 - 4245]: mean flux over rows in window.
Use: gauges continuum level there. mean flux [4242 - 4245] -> 1.73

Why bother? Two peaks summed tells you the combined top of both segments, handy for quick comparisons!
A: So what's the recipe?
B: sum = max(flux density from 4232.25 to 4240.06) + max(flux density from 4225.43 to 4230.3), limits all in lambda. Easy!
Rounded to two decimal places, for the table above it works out 3.36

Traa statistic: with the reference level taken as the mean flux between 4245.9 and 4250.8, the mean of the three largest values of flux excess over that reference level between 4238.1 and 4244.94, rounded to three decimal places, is 0.029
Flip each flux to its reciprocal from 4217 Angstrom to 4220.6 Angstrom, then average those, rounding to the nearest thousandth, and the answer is 0.581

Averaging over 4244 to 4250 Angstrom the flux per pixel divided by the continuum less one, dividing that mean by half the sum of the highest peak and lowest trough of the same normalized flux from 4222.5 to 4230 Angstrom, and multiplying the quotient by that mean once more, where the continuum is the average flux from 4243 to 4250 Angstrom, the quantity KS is 0.000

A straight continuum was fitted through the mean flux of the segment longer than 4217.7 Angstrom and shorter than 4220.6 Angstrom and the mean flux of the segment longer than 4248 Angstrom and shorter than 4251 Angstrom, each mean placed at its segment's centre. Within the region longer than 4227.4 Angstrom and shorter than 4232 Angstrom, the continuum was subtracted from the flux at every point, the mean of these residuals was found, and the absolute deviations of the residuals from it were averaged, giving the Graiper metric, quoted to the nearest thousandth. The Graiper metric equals 0.021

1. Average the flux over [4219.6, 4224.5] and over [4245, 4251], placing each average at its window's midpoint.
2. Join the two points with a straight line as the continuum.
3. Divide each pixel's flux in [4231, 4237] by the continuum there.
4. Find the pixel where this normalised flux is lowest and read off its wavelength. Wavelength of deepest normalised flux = 4233.71 Angstrom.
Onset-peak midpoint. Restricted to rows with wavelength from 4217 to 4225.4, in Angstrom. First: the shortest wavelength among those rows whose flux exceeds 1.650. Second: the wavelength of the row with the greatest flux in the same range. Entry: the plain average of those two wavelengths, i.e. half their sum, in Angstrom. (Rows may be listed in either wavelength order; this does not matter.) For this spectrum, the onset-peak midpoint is 4217.2 Angstrom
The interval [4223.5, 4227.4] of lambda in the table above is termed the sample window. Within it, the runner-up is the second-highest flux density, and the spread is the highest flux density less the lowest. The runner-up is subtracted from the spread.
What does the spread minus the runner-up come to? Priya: -1.55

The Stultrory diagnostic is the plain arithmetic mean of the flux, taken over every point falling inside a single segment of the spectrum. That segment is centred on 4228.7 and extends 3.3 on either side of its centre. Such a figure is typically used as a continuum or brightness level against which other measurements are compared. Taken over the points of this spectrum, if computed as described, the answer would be 1.61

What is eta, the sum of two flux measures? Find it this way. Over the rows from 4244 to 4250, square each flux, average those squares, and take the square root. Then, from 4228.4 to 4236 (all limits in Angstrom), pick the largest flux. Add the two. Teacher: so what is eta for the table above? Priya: 3.40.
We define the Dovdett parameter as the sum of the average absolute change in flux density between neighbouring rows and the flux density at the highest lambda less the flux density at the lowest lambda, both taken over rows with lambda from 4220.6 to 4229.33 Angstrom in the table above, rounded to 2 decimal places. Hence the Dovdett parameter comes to -0.04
